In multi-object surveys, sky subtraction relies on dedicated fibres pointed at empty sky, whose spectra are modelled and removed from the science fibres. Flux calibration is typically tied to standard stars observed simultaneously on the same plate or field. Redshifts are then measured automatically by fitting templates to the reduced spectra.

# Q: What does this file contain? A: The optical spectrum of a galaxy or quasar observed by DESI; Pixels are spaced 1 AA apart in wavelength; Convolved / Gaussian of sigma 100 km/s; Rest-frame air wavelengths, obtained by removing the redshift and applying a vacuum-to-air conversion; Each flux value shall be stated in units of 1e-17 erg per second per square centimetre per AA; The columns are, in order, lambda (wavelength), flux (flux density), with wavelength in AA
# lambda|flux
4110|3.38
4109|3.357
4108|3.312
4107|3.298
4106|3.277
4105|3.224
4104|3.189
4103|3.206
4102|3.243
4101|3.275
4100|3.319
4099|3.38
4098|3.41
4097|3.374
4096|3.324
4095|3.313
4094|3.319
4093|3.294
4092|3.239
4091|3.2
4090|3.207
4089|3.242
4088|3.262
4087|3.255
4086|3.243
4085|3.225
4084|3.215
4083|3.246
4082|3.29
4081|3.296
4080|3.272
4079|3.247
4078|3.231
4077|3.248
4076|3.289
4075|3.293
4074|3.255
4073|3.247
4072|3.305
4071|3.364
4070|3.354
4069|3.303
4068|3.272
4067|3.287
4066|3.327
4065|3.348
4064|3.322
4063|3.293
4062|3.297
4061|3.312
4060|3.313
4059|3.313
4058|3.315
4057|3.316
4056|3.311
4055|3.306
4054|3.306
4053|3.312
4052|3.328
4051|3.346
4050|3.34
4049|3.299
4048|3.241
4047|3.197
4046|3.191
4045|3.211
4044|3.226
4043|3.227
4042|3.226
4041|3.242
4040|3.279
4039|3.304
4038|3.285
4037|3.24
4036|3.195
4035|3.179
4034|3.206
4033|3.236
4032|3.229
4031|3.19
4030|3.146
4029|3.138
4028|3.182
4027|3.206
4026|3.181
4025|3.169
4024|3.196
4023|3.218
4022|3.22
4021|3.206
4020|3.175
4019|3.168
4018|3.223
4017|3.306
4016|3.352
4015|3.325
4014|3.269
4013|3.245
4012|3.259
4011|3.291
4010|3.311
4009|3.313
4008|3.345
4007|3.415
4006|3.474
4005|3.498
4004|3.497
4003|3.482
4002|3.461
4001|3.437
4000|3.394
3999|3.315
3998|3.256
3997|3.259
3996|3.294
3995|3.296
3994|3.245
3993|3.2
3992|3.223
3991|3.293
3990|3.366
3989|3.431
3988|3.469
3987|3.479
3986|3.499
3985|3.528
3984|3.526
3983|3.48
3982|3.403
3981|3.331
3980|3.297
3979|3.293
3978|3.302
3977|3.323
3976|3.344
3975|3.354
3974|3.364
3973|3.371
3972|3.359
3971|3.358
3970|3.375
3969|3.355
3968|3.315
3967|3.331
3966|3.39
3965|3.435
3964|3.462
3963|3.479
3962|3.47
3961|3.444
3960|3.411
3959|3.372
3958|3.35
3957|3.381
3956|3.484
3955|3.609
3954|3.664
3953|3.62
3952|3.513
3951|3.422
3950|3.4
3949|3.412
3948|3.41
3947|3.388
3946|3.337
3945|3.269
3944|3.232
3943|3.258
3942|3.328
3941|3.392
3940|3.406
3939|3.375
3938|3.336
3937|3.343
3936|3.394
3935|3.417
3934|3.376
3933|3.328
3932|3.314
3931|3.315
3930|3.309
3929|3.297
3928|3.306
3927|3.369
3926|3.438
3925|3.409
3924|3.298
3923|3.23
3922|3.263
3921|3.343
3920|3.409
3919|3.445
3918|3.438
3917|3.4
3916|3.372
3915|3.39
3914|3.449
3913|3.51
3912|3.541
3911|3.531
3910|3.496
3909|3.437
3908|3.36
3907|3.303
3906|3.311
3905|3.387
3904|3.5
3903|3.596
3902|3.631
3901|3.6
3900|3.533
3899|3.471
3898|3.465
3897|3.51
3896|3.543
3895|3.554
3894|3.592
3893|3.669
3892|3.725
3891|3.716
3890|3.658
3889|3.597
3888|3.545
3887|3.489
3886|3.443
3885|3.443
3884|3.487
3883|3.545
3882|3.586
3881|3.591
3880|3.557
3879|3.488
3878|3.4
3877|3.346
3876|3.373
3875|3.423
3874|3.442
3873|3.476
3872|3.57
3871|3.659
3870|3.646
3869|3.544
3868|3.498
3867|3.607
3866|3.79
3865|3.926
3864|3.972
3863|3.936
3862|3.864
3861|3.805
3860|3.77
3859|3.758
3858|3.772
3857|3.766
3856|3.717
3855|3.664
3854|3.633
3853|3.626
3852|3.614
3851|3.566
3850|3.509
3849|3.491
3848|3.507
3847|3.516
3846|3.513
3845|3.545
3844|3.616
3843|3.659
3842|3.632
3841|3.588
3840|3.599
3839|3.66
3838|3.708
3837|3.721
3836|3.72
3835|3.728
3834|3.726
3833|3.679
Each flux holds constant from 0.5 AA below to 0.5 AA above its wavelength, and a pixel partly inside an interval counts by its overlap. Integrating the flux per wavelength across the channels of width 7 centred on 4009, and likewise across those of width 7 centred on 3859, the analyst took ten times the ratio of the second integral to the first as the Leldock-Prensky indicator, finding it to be 11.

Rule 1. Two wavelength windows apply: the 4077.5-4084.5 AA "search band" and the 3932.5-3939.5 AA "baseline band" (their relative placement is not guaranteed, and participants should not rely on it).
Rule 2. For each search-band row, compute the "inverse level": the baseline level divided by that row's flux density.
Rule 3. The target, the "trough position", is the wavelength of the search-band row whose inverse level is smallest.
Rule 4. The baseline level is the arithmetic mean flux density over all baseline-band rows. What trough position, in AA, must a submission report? 4081 AA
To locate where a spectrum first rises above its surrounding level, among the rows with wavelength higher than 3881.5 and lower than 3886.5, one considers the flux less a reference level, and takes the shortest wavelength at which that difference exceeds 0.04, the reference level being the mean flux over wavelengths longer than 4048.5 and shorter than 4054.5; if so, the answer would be 3882 AA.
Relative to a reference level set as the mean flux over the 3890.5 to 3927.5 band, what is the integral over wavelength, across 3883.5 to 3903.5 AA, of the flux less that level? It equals 2.0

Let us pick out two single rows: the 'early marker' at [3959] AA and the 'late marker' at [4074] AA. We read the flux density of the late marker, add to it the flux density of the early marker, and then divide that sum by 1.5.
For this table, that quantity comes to 4.42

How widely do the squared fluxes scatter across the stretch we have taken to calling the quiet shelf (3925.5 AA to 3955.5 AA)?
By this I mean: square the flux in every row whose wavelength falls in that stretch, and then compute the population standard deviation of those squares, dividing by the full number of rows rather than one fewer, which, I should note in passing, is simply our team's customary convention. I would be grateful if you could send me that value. 0.69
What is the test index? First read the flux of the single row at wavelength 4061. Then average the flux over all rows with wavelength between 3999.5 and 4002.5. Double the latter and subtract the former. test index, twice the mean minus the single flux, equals 3.55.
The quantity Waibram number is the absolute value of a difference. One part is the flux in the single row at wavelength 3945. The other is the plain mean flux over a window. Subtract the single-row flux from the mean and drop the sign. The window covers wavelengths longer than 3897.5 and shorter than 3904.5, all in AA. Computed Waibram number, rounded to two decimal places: 0.27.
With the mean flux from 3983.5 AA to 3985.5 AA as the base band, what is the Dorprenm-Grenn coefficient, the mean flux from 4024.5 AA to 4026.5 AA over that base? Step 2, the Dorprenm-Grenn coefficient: 0.90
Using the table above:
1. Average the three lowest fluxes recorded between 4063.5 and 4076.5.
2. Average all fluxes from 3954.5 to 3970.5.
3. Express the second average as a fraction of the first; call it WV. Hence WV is 1.05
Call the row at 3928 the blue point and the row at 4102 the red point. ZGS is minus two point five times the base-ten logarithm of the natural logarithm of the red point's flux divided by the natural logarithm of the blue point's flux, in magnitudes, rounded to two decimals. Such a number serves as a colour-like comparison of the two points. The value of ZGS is 0.02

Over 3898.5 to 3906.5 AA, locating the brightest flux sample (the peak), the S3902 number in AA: 3902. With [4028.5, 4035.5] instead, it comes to 4033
